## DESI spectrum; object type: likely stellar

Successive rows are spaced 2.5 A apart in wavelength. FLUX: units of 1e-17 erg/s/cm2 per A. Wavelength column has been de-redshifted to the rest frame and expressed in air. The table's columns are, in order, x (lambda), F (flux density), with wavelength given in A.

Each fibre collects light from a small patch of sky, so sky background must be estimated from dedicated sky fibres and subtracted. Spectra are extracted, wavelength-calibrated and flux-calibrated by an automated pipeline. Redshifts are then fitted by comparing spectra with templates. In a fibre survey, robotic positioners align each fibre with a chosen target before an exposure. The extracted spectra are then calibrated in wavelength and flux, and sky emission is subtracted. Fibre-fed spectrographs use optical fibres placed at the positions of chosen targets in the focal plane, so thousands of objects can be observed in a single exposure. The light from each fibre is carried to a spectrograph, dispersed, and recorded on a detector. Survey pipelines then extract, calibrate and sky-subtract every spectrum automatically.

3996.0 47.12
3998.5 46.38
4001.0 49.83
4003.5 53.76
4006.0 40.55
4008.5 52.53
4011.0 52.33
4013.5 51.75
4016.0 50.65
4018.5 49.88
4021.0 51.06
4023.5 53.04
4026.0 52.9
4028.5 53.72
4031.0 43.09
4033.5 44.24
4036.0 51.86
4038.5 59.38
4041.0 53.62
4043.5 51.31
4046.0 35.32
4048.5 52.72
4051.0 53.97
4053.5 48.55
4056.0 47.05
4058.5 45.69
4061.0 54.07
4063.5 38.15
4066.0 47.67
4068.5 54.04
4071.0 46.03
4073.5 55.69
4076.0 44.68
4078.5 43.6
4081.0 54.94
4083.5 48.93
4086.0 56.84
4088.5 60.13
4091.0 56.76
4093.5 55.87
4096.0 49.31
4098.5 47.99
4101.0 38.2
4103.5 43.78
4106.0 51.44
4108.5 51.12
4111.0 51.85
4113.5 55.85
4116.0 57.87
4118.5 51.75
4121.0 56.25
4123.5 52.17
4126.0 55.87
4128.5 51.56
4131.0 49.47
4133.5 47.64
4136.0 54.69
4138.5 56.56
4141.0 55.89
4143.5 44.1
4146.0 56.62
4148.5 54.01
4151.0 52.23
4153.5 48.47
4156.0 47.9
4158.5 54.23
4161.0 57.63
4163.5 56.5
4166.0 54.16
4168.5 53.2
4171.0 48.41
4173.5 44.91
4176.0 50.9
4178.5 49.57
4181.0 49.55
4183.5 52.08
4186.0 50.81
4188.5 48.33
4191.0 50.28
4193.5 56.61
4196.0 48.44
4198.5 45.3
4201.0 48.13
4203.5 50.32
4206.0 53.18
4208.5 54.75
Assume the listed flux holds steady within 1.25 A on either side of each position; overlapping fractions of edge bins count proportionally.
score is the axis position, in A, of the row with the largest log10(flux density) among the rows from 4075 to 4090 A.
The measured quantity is 4088.5 A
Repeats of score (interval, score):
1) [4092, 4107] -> 4093.5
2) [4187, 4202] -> 4193.5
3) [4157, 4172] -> 4161.0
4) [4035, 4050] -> 4038.5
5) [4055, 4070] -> 4061.0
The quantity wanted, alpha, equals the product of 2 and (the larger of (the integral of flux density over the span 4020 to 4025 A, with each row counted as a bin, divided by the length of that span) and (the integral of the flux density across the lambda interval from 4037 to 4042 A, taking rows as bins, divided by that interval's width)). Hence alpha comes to 113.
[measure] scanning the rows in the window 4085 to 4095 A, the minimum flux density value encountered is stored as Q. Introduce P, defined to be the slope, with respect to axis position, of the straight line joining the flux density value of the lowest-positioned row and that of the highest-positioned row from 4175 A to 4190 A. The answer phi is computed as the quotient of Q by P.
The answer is -272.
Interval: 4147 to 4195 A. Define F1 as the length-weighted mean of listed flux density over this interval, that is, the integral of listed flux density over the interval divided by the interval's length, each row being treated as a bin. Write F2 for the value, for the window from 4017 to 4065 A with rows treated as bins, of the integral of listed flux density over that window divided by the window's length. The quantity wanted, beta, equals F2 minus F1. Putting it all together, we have -2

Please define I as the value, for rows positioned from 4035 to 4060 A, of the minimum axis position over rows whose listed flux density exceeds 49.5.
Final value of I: 4036.0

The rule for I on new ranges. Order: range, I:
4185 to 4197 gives 4186.0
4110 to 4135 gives 4111.0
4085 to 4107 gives 4086.0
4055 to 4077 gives 4061.0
